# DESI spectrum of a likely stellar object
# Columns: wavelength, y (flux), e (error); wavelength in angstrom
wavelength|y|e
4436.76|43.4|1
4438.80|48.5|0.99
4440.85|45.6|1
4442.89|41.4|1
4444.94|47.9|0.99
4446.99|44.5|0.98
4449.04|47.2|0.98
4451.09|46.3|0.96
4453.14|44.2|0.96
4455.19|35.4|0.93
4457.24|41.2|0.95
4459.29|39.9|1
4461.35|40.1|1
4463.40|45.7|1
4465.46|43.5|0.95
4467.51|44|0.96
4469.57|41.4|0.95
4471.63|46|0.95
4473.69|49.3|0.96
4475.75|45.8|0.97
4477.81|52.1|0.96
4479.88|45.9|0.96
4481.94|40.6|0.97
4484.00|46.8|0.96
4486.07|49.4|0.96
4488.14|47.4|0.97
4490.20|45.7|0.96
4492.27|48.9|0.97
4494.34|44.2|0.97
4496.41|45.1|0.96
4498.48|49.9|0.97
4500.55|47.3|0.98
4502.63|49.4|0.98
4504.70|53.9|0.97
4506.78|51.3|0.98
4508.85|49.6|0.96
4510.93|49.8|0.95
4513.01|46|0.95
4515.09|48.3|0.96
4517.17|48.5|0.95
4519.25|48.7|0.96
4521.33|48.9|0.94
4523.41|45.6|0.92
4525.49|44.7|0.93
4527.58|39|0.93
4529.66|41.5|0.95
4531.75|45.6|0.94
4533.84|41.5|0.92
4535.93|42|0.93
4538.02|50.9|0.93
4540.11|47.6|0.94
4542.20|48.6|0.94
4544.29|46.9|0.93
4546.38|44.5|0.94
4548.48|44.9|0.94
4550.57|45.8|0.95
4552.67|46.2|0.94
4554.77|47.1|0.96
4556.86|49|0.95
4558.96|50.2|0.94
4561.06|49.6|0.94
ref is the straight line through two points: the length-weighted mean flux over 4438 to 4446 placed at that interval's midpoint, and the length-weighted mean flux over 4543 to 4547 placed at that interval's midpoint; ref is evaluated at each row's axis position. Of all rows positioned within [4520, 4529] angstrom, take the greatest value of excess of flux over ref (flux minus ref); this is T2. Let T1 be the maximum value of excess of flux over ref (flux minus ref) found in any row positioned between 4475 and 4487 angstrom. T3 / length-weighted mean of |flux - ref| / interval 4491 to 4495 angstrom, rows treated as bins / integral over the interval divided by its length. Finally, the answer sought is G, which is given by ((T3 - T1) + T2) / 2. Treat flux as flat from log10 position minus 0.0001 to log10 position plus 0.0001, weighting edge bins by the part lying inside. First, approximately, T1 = 6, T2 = 2.9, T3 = 2.29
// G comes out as -0.5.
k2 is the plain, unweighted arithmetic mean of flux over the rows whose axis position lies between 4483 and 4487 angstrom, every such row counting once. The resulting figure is 48.1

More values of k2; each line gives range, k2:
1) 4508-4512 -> 49.7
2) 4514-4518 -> 48.4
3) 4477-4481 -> 49.0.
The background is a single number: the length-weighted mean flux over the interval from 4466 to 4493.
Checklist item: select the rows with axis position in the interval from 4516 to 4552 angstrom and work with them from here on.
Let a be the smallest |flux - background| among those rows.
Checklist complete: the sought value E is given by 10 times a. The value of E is 5.3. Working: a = 0.53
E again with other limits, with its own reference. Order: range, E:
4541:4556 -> 1.3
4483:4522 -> 3.3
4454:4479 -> 3.3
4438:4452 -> 0.3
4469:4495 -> 3.3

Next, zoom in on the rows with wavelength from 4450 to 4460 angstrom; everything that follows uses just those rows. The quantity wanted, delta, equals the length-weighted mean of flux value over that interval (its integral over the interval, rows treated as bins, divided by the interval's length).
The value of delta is 41.5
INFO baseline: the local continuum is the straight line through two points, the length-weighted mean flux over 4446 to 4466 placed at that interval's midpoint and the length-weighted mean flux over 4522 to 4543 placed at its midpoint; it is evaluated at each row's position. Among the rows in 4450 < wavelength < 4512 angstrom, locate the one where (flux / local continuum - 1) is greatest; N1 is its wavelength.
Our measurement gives 4504.70 angstrom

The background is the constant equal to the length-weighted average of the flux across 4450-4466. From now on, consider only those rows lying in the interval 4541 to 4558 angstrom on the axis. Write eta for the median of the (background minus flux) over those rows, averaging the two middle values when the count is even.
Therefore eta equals -4.5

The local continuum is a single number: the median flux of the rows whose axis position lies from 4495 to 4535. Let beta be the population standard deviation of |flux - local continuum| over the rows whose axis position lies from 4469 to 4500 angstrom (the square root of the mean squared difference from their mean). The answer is 2.0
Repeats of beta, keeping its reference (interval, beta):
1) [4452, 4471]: 2.9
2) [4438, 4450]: 2.3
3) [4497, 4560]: 2.3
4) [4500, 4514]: 1.5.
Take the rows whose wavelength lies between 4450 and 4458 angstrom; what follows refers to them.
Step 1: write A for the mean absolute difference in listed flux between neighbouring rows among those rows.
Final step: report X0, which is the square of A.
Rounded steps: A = 5.6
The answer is 31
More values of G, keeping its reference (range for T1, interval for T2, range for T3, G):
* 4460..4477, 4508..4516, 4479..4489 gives 1.3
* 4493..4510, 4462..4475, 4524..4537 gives -0.5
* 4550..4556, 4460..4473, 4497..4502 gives 0.9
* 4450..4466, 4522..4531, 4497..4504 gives 1.1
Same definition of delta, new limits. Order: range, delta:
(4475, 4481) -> 47.9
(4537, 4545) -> 48.6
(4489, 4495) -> 46.5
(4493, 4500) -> 46.6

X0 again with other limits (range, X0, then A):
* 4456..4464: 6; 2.4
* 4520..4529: 11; 3.3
